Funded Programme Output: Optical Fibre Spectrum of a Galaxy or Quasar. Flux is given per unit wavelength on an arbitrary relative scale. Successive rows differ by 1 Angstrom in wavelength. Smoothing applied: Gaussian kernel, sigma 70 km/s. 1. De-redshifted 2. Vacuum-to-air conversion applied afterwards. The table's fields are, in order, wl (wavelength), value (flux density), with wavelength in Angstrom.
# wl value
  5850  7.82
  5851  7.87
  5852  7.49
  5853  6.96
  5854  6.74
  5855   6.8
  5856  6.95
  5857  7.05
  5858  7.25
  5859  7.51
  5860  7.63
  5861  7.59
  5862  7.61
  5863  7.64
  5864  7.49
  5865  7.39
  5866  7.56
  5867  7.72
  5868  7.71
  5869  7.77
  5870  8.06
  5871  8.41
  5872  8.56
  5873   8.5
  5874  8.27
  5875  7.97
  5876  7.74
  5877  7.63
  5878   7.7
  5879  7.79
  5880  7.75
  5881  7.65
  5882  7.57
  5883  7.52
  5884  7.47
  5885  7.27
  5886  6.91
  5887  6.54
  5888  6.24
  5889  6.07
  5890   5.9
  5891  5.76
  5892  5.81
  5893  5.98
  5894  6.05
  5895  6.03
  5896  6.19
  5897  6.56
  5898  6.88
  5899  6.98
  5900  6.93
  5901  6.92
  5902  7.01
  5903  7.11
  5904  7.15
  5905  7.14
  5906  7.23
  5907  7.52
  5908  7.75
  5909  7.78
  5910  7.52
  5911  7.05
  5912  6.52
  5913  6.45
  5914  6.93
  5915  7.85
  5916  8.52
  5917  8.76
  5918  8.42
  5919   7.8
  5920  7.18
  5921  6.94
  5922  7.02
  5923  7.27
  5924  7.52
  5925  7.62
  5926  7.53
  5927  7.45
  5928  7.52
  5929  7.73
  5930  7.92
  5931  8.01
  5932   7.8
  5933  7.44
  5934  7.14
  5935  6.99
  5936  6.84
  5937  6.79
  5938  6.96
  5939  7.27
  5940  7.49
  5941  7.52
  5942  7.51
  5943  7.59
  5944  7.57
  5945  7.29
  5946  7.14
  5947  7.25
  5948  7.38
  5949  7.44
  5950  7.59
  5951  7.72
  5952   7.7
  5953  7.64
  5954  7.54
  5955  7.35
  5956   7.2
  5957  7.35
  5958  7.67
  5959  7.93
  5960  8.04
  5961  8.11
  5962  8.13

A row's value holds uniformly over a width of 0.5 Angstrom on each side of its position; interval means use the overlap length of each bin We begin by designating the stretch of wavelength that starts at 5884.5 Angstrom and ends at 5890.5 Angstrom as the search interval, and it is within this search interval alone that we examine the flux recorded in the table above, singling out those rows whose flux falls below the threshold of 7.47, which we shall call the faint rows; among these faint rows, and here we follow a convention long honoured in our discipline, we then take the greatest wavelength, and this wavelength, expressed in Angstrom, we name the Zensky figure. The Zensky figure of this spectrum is 5890 Angstrom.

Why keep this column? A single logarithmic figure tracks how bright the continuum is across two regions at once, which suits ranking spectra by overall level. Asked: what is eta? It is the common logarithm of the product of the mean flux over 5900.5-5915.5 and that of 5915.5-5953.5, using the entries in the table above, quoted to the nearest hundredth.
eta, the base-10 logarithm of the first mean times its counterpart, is 1.73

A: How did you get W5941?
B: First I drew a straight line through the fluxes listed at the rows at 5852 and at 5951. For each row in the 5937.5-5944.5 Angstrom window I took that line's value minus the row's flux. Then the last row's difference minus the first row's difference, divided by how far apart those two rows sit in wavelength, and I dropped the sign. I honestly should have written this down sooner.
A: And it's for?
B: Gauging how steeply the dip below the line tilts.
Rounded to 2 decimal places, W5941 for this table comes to 0.10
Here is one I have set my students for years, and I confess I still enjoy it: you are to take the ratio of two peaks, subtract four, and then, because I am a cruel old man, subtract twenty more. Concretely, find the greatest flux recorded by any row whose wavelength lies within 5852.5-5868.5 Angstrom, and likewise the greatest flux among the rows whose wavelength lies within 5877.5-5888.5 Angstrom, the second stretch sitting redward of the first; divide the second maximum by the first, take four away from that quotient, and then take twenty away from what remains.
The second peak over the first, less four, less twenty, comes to -22.99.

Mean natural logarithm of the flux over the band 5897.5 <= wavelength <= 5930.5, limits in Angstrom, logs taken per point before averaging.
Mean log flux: 2.00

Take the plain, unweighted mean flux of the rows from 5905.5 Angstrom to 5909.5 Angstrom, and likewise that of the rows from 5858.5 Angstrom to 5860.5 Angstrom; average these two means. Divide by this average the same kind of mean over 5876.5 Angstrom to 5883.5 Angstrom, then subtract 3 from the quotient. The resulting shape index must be -1.99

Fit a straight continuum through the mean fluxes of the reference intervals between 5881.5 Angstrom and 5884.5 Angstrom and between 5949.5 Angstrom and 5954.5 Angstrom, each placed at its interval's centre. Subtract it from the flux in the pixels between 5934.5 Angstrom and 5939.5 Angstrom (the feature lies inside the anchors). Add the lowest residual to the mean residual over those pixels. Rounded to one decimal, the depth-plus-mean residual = -1.5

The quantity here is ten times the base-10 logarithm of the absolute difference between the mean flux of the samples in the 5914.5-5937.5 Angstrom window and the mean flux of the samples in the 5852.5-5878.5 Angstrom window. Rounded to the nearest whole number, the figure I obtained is -13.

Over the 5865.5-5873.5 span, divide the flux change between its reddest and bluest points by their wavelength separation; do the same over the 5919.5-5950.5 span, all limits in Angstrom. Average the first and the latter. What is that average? 0.07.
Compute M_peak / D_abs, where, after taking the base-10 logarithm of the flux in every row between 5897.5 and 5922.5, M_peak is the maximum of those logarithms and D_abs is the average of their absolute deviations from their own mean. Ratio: 35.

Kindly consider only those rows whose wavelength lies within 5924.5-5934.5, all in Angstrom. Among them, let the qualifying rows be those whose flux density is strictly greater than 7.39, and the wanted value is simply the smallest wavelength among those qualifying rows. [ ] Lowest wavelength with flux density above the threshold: 5925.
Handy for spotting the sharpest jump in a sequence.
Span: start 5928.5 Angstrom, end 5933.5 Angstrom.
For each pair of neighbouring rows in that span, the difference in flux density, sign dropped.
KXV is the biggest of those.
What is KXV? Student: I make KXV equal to 0.36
